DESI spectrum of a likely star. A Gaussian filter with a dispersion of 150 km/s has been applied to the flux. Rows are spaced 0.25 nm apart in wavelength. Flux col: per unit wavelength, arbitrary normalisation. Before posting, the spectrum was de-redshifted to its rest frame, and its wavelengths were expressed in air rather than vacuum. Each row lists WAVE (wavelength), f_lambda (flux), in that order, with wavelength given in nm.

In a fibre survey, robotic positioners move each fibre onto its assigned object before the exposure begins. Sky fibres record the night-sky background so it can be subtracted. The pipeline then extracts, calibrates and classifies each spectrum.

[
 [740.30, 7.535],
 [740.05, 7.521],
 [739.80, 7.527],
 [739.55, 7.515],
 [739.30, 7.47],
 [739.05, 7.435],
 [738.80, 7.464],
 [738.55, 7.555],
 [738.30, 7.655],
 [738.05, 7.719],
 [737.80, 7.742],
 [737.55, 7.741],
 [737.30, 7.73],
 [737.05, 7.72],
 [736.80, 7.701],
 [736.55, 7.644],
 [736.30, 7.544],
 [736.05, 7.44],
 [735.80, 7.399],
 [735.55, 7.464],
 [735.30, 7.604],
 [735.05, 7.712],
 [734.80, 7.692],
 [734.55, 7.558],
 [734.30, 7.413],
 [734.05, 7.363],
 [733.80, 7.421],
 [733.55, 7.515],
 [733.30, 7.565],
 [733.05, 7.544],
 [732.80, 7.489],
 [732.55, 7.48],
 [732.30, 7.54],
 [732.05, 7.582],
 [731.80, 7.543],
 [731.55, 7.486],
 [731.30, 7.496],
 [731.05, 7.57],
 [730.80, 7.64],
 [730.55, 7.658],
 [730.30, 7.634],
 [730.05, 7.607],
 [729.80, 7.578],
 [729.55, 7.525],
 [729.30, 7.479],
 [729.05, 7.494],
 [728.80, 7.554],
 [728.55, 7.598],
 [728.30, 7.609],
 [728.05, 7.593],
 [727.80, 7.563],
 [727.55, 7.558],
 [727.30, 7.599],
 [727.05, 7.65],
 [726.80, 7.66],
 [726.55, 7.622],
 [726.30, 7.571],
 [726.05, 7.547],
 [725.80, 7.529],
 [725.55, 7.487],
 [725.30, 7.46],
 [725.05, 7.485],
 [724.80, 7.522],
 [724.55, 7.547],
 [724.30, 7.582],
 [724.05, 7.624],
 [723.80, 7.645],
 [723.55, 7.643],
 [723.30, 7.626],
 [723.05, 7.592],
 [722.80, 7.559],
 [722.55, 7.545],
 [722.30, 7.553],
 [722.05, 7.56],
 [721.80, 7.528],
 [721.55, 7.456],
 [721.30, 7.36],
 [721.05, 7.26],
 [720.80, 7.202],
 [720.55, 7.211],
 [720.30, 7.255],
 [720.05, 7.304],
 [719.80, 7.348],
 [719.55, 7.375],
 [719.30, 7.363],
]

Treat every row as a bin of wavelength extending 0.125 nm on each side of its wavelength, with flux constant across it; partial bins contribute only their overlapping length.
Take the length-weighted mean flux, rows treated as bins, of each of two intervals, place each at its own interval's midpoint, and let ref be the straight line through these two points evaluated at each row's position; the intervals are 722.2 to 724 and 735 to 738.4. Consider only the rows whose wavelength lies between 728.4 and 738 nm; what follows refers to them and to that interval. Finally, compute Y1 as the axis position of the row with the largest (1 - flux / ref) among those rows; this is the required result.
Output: 734.05 nm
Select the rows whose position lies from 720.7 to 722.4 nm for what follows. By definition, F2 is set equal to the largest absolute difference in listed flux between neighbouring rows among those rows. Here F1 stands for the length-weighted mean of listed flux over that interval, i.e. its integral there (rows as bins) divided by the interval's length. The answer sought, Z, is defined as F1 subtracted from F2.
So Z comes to -7.32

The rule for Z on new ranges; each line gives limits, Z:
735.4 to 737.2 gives -7.46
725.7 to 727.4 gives -7.55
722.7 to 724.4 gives -7.57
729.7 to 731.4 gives -7.53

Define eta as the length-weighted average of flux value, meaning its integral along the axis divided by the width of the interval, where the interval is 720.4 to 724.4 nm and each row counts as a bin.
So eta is 7.49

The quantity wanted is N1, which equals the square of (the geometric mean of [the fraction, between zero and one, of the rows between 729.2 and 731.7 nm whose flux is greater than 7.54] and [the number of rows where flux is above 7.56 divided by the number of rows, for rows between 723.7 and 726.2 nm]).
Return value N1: 0.18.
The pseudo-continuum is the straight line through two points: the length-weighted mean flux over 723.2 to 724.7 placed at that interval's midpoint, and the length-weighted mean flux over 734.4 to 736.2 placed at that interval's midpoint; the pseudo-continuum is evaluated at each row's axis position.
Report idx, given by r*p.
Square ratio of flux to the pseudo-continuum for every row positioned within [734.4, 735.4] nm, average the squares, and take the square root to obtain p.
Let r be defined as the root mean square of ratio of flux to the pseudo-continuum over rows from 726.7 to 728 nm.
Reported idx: 1.01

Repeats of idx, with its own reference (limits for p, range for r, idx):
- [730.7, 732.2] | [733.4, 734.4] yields 0.98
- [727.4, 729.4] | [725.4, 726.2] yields 0.99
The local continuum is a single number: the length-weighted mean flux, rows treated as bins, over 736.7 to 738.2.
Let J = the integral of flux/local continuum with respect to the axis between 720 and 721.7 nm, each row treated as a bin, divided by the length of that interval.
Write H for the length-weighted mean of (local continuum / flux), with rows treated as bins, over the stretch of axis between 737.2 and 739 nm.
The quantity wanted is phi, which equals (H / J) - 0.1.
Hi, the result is 0.970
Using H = 1.01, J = 0.944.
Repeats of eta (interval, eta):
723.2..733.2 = 7.57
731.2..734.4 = 7.50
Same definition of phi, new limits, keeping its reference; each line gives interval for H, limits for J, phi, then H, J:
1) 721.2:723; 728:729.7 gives 0.952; 1.03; 0.977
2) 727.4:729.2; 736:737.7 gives 0.930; 1.02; 0.991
